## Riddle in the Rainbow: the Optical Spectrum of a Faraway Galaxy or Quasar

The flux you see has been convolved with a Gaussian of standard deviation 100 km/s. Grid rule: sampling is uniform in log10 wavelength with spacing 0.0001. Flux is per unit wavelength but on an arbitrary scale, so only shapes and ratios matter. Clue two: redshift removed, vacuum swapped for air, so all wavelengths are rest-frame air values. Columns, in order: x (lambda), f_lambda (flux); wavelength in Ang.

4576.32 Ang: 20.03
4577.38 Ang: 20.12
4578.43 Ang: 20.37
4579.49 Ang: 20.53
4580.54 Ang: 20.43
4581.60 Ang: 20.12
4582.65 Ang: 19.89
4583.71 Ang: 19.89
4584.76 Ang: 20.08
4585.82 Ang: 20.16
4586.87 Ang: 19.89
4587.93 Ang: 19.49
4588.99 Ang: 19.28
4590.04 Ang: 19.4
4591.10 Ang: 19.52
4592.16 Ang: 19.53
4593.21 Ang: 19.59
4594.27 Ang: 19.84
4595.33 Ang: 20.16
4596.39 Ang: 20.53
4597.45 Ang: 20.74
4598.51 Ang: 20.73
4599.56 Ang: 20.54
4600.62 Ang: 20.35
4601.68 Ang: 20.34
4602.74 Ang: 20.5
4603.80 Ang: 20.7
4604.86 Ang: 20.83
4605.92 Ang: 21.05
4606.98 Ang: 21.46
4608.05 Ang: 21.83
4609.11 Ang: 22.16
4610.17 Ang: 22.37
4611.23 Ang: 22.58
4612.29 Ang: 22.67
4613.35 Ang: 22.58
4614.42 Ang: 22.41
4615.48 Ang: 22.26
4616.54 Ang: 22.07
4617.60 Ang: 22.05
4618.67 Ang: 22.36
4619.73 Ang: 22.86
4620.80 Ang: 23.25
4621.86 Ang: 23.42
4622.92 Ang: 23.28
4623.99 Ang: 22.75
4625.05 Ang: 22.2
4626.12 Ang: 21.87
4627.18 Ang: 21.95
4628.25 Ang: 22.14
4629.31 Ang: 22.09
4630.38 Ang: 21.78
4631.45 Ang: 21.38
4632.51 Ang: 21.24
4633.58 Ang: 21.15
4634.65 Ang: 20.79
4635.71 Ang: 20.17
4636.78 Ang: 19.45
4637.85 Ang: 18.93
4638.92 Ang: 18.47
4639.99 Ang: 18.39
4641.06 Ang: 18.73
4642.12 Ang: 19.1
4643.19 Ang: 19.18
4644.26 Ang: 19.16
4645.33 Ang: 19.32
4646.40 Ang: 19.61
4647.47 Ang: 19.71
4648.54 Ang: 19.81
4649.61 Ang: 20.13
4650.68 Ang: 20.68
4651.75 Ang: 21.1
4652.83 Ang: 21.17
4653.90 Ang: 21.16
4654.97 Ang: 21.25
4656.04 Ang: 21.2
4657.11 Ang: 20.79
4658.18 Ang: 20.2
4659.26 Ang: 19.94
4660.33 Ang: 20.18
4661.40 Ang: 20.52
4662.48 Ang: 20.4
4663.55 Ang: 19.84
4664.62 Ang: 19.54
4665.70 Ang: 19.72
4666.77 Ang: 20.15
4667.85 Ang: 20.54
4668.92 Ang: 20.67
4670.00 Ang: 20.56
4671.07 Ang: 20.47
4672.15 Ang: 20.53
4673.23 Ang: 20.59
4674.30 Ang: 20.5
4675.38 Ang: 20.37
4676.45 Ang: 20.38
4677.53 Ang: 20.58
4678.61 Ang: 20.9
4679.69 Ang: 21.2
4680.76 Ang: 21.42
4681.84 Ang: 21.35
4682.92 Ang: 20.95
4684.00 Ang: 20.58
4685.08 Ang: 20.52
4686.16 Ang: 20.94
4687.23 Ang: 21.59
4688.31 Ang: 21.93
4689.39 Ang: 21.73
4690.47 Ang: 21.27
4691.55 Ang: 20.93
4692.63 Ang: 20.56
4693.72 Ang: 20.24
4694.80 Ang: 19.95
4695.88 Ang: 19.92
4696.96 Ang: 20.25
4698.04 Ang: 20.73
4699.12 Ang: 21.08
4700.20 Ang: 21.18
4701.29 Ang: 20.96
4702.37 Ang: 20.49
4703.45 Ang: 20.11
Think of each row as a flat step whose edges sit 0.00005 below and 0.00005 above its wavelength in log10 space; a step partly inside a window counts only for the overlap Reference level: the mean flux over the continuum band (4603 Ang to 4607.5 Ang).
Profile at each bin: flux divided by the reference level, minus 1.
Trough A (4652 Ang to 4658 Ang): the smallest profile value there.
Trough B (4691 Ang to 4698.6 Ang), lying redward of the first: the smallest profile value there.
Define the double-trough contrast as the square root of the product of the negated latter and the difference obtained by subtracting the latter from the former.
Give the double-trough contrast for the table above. 0.046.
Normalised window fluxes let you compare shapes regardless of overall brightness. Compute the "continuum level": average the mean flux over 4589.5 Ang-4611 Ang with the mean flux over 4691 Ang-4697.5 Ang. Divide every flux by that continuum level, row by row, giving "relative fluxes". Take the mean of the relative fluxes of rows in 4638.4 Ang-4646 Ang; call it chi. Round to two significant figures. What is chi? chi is 0.92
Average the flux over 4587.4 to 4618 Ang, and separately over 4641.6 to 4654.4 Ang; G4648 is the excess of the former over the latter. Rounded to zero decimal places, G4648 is 1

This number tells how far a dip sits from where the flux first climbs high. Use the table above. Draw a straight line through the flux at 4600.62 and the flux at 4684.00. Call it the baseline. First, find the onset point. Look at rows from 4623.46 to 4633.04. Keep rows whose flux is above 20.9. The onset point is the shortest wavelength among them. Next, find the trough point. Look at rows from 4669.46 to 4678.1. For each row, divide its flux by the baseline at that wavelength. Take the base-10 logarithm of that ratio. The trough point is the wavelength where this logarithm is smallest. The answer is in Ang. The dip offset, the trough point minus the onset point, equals 51.4 Ang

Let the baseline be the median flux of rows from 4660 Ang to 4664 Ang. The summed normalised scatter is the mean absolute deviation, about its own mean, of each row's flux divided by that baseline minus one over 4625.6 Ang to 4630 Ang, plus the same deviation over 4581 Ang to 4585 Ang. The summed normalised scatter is 0.010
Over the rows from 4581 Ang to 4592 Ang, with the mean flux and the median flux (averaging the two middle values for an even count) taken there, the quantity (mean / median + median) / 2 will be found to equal 10.4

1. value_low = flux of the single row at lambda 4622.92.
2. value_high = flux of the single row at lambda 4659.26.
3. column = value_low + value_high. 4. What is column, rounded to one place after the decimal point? 43.2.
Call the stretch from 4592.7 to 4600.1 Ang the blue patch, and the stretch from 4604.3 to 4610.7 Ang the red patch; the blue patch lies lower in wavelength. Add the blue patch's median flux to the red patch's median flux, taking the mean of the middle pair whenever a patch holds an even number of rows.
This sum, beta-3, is 42.2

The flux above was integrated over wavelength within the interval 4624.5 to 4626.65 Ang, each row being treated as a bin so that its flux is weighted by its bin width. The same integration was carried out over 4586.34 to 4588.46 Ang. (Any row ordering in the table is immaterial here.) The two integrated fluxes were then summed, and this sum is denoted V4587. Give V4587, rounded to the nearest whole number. 89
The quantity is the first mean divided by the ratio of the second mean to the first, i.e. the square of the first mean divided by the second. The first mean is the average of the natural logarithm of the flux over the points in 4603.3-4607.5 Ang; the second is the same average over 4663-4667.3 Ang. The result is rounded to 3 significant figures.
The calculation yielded 3.10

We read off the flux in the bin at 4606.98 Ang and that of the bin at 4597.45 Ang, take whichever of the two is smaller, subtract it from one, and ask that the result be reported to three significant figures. -19.7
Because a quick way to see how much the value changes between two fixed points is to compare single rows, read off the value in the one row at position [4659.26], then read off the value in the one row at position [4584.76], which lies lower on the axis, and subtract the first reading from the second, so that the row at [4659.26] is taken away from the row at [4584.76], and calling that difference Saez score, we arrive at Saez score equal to 0.1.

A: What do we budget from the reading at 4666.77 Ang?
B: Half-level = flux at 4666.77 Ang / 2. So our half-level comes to 10.1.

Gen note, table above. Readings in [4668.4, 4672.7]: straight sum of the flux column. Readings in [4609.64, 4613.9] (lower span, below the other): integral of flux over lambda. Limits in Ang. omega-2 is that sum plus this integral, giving 178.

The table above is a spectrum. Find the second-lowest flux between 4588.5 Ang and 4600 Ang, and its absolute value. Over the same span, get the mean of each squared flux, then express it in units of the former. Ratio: 20.6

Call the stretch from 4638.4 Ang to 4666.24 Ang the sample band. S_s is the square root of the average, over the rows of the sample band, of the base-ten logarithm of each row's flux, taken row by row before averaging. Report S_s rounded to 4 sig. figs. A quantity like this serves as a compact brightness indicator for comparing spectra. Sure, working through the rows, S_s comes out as 1.140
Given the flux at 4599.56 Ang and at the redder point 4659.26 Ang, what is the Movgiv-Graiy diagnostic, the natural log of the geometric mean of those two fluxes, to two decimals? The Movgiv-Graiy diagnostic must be 3.01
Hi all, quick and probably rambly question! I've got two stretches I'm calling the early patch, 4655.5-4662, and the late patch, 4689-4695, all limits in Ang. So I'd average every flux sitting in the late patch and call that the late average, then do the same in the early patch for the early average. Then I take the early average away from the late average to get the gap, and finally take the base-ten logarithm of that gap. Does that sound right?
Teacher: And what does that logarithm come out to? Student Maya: -0.5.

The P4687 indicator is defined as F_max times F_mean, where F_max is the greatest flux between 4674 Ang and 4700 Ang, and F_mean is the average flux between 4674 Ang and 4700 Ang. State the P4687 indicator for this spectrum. 457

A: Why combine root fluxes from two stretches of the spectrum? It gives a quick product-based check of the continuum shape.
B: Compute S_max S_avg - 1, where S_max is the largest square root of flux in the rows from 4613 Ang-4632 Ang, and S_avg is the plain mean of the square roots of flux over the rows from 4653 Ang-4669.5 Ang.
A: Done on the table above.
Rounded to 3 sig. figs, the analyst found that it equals 20.9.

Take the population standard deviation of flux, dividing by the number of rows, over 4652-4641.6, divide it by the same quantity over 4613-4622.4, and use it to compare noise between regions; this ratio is 1.4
